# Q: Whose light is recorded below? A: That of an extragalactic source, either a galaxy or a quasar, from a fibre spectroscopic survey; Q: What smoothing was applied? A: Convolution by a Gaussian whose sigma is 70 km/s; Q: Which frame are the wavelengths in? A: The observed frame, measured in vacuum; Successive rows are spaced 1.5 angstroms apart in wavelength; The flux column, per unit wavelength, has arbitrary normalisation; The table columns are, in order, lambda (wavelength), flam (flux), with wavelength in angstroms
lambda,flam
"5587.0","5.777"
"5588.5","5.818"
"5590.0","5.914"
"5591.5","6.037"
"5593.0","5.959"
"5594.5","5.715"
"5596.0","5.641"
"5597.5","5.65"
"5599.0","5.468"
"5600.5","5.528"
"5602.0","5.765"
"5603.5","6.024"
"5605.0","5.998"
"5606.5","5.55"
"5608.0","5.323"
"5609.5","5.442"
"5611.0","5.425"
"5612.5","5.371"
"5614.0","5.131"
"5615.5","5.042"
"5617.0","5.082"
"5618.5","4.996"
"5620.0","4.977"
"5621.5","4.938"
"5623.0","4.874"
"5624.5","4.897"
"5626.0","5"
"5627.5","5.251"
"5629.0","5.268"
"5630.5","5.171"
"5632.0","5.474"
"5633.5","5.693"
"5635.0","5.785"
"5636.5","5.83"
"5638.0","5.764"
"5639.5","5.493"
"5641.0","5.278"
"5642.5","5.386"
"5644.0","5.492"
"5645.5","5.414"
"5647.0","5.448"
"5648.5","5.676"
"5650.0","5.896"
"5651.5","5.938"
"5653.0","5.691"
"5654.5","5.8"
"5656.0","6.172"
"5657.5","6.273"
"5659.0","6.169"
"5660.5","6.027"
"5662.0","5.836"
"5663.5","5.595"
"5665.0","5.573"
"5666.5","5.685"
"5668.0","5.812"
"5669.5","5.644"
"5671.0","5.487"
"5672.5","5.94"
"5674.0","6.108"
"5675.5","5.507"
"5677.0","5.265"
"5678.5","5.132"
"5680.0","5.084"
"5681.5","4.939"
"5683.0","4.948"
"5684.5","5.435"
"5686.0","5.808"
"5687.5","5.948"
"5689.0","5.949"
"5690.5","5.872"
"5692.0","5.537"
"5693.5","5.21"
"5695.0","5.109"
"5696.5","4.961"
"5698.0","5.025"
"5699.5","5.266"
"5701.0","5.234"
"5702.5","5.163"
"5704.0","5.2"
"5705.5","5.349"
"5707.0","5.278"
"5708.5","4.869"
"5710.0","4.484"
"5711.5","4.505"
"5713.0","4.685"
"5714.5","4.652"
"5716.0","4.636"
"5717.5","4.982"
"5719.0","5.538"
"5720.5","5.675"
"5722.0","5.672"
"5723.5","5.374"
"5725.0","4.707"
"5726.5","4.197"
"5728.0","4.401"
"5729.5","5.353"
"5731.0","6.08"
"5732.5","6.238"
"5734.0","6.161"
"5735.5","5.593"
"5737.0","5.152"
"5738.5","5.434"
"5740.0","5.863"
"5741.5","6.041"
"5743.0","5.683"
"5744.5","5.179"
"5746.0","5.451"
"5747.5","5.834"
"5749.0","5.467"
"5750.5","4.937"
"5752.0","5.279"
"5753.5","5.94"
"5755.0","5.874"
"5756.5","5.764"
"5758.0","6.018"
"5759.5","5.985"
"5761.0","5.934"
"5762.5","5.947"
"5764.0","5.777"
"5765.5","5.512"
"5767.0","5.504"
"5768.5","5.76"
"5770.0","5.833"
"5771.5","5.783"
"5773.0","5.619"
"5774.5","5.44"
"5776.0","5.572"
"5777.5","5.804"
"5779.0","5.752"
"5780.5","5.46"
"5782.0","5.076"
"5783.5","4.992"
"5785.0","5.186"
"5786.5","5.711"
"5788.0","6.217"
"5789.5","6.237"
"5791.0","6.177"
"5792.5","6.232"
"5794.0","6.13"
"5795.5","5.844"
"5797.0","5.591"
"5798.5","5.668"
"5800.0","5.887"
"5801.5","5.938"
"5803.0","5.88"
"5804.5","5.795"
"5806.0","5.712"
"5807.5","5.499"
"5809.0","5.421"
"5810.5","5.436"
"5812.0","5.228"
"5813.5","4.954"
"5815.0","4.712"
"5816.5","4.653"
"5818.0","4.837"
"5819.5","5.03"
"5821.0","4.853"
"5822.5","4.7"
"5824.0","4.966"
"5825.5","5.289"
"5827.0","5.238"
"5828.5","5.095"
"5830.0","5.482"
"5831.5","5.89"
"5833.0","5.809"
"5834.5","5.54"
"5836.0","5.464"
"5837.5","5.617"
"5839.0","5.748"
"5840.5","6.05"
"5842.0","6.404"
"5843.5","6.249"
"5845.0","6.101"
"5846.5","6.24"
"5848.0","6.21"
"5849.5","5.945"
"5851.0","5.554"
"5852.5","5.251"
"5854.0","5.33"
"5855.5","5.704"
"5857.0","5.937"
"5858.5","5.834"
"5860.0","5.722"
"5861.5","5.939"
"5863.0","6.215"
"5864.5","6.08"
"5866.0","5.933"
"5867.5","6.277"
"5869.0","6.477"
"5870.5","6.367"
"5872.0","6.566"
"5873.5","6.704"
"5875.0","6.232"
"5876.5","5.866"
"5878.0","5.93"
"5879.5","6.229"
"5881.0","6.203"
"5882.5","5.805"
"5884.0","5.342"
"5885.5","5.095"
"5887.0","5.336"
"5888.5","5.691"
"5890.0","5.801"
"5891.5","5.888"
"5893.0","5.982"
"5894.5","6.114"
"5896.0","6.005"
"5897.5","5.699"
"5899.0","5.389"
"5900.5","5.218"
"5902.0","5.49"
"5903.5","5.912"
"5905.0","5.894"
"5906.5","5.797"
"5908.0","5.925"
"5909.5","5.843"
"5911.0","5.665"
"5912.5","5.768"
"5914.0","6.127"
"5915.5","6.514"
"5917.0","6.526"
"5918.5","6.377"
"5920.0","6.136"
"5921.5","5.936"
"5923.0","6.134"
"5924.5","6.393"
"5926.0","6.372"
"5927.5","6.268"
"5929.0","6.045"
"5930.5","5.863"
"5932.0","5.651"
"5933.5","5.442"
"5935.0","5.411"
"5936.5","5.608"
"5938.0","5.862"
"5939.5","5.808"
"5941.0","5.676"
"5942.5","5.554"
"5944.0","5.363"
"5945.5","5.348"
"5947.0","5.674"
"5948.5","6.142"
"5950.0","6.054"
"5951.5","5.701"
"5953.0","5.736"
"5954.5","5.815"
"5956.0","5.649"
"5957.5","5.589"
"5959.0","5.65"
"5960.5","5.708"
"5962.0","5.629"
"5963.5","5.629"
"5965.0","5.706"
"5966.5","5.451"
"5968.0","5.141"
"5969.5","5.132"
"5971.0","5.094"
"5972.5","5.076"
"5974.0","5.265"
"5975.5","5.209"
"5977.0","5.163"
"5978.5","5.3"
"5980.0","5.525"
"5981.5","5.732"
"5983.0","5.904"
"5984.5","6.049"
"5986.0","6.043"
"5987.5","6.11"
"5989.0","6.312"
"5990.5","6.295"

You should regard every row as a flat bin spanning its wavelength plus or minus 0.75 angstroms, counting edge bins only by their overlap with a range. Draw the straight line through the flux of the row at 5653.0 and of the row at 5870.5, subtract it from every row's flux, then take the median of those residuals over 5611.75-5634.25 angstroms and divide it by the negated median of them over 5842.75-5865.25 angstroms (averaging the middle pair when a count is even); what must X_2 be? -1.3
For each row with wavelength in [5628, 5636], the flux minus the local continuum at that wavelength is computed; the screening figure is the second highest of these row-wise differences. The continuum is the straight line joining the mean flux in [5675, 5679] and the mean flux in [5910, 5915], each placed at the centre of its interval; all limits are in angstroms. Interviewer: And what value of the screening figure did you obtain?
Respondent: 0.5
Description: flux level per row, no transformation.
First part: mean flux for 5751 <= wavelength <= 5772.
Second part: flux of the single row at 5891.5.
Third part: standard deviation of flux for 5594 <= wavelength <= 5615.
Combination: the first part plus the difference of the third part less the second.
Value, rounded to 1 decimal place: 0.1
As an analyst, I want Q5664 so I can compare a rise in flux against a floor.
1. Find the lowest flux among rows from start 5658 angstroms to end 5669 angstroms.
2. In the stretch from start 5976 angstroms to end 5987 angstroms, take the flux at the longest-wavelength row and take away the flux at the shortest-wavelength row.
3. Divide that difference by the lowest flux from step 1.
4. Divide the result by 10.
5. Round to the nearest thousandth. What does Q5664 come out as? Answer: 0.016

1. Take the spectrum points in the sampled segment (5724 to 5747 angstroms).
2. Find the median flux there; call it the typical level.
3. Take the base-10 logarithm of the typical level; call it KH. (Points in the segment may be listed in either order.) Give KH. 0.736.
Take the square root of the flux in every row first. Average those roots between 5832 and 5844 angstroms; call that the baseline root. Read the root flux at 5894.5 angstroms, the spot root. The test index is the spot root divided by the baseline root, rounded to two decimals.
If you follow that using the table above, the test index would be 1.02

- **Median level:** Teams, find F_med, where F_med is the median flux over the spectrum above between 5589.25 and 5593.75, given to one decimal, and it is 6.0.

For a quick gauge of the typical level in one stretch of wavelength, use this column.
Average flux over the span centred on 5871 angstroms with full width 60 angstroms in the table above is 5.9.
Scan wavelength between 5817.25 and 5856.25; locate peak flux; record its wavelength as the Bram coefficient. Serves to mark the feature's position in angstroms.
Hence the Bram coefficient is 5842.0 angstroms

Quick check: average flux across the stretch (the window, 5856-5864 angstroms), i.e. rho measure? 5.93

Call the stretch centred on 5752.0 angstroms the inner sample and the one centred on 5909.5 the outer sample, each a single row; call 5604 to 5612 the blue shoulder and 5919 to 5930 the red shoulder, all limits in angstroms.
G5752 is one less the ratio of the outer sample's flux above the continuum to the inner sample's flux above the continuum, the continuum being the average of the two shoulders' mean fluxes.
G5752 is 1.0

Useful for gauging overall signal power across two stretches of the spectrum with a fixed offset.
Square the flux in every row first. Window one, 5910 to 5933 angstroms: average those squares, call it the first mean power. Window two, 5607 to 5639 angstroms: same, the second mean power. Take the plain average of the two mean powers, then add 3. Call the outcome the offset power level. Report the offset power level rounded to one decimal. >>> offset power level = 35.7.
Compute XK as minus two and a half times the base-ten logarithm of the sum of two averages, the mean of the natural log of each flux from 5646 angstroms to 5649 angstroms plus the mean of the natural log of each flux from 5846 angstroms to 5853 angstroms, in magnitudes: -1.35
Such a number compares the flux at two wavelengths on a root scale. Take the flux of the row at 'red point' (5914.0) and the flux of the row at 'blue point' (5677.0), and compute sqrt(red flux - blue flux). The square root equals 0.93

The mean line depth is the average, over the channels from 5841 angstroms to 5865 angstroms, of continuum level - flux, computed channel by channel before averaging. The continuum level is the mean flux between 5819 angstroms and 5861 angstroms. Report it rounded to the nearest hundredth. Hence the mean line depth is -0.30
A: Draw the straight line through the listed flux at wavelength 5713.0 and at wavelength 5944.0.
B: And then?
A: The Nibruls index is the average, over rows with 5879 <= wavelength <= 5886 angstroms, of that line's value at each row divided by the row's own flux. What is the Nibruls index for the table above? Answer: 0.91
